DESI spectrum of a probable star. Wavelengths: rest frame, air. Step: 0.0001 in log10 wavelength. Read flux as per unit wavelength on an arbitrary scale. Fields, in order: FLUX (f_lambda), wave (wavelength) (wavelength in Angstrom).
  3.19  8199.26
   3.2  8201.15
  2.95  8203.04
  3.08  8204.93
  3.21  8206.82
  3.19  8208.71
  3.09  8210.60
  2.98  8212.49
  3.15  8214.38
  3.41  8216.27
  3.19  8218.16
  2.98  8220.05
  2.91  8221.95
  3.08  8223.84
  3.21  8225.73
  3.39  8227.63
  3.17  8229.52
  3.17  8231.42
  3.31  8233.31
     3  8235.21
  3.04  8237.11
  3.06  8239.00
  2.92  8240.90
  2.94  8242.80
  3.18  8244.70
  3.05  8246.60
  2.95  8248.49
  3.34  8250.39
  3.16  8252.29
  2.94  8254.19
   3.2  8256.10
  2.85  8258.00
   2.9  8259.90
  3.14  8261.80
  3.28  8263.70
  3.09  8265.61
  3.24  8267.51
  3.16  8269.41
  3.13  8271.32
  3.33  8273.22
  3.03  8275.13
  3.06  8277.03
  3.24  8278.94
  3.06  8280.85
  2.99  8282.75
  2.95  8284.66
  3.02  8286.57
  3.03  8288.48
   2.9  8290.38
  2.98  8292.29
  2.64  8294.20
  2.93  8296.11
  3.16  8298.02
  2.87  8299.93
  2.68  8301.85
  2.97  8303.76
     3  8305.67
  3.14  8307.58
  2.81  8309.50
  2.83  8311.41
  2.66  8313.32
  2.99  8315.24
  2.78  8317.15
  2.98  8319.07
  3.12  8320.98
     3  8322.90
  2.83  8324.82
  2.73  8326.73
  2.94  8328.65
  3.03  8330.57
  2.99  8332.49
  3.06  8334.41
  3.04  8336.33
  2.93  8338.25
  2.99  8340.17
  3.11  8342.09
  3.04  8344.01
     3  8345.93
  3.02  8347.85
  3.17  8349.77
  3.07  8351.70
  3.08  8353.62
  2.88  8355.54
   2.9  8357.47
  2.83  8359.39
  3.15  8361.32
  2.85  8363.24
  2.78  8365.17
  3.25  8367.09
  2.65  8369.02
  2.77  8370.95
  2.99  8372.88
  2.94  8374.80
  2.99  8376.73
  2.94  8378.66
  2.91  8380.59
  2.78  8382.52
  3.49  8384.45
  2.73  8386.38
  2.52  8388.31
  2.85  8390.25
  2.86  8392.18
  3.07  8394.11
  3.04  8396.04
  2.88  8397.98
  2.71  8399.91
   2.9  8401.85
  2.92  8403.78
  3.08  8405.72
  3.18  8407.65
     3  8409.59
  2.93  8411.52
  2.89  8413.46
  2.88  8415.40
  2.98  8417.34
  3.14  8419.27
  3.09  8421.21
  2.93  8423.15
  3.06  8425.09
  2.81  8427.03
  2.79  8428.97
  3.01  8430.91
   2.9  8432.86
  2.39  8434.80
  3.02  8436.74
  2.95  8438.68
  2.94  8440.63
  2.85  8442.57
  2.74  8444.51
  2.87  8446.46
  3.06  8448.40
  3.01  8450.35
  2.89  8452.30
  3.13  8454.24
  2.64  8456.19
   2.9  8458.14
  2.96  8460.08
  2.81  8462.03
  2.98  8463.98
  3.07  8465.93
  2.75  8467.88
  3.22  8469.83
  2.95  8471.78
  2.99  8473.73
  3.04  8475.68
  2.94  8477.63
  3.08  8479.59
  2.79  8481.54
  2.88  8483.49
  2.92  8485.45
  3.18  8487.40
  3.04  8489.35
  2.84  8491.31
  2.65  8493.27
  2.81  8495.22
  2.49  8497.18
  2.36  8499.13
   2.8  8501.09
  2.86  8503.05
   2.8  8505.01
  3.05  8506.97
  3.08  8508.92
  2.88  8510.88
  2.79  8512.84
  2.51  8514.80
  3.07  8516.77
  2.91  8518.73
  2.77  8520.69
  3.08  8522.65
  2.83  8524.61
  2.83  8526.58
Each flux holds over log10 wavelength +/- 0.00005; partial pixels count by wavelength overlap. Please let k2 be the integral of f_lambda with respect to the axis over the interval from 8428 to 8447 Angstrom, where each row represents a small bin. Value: 54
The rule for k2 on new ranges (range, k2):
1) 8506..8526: 58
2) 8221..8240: 60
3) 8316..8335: 56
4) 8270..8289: 59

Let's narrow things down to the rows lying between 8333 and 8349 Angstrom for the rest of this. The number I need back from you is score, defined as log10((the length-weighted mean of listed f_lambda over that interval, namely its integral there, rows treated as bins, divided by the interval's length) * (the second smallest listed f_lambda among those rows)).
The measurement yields 0.96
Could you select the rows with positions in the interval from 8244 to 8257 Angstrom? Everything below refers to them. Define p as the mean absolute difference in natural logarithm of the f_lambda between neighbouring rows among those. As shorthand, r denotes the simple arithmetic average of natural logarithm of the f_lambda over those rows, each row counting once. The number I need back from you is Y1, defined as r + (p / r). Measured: 1.20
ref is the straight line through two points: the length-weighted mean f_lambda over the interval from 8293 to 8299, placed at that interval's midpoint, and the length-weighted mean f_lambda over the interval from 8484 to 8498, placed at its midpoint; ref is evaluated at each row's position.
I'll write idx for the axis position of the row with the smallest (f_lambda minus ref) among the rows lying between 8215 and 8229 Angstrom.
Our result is 8221.95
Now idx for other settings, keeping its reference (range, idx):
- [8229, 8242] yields 8240.90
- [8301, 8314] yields 8313.32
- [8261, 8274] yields 8265.61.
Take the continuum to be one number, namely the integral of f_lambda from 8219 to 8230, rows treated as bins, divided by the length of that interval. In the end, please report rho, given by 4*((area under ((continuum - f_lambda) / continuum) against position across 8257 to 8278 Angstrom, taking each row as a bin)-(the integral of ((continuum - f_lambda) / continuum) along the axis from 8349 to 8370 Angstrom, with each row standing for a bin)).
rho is -4.0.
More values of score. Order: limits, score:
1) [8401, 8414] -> 0.94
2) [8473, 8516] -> 0.85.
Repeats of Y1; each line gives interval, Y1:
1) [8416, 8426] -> 1.15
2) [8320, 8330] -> 1.12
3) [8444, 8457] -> 1.13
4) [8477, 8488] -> 1.14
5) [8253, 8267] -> 1.18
